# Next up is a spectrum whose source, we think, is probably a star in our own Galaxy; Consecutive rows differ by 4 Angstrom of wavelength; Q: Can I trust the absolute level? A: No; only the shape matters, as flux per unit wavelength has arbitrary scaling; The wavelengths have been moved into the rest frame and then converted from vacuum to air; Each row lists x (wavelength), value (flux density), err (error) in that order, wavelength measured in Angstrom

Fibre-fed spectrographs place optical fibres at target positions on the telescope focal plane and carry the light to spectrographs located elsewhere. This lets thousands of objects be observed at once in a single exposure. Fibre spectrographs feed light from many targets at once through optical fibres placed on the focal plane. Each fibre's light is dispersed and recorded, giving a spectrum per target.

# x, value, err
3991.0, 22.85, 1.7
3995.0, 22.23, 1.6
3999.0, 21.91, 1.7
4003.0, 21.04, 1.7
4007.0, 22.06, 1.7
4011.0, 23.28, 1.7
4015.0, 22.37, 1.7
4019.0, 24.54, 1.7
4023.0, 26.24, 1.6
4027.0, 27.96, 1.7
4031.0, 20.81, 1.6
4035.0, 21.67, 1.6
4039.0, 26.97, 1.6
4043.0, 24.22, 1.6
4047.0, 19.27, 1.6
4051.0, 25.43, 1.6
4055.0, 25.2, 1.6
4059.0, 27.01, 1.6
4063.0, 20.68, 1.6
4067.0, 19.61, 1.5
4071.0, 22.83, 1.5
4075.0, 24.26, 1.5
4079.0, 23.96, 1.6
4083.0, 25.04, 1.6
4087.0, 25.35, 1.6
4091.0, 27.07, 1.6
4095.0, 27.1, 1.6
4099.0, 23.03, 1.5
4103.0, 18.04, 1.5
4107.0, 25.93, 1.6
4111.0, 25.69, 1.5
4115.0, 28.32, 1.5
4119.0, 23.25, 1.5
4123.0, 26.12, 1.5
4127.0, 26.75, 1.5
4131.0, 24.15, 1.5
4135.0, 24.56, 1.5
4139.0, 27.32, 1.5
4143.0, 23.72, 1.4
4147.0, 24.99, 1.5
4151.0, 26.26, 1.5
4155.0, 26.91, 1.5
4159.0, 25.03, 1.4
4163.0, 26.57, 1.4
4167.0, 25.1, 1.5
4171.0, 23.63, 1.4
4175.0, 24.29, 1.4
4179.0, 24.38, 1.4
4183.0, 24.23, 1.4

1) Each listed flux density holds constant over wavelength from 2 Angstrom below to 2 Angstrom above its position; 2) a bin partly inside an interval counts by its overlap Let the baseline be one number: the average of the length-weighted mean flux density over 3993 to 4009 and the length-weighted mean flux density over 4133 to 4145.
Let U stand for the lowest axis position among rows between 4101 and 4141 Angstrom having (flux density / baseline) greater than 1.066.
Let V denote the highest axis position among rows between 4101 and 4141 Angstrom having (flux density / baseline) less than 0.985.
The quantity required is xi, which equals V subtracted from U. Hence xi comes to 4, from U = 4107.0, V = 4103.0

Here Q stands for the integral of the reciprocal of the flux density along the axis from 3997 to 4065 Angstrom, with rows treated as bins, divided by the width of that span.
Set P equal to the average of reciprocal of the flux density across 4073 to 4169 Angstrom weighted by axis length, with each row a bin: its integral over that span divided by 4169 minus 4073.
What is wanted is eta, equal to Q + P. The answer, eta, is 0.0829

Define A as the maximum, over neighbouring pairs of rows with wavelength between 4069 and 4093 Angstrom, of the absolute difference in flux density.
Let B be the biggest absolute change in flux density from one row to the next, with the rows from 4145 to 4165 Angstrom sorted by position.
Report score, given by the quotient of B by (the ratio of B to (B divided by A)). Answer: 1.1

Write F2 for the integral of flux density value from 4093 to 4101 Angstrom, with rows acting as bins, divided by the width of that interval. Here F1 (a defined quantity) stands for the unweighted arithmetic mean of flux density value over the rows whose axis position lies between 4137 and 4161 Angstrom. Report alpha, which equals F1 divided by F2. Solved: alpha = 1.03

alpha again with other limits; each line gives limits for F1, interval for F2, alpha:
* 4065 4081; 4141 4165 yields 0.89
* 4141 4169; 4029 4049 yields 1.13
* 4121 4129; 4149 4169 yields 1.02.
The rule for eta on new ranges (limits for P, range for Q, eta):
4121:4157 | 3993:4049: 0.0827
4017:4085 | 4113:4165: 0.0815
